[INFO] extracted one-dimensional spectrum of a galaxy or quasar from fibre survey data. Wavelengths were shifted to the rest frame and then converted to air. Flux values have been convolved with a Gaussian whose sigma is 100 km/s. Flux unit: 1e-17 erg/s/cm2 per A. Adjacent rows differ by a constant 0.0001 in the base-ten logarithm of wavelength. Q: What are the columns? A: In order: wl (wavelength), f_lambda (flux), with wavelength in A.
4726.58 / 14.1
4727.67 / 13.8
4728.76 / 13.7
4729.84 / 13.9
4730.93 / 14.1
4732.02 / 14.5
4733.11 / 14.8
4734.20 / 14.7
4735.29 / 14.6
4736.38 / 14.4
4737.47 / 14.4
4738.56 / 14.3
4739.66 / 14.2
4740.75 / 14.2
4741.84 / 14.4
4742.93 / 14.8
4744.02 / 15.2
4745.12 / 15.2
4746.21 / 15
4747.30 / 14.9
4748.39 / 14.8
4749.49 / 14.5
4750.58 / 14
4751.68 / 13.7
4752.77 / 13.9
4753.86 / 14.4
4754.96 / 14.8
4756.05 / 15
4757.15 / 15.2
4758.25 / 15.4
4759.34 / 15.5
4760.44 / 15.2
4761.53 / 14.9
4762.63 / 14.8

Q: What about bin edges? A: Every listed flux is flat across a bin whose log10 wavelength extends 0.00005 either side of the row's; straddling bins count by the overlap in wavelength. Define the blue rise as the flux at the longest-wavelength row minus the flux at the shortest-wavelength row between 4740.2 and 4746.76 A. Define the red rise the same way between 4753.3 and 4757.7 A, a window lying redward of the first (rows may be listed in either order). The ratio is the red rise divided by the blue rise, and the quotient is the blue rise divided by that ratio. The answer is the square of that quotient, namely 0.64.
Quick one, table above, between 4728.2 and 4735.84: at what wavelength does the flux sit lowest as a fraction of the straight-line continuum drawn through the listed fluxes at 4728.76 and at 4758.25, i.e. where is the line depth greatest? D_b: 4728.76 A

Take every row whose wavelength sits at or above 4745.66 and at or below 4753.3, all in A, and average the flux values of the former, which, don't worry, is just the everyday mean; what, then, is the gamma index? 14.4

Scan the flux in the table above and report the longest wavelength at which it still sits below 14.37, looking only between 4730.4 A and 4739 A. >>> 4738.56 A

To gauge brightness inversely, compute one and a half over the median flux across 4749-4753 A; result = 0.108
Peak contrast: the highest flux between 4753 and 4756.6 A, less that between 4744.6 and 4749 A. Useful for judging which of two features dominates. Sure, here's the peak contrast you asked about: -0.2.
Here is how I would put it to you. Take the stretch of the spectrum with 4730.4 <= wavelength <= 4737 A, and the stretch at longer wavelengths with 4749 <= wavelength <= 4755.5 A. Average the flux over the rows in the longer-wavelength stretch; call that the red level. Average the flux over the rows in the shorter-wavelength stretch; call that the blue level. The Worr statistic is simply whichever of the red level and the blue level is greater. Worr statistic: 14.5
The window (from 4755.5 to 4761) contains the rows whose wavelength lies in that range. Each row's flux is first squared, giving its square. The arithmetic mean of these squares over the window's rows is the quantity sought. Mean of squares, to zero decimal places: 233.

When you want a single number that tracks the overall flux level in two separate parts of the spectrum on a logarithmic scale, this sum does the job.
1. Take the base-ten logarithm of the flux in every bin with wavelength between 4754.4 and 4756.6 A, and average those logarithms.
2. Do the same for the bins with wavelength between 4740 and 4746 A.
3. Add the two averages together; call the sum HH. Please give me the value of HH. 2.34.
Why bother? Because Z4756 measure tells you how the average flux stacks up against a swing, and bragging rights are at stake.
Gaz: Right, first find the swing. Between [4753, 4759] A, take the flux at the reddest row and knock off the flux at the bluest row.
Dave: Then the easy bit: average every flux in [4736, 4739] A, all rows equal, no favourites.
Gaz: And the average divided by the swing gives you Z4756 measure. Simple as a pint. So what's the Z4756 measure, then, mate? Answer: 14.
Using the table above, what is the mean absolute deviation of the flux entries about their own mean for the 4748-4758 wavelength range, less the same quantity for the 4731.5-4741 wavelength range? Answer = 0.25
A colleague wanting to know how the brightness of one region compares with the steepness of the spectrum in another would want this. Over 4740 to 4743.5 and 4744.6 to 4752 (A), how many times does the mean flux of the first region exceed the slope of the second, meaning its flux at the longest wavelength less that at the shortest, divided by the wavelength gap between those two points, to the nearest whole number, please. -63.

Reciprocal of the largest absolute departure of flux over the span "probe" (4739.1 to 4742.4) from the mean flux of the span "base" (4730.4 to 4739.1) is 3.6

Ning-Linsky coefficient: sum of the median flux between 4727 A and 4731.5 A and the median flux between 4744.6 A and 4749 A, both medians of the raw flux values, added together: 28.8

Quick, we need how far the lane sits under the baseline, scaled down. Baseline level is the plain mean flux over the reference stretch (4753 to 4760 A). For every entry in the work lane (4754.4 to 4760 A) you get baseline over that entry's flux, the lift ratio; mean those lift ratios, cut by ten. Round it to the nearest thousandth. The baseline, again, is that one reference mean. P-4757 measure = 0.099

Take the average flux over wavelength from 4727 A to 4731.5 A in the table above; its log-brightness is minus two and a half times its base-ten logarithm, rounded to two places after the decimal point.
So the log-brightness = -2.86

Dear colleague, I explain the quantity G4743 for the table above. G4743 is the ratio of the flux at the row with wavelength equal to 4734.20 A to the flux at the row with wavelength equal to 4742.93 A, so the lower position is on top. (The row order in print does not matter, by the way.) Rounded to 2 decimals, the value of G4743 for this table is 0.99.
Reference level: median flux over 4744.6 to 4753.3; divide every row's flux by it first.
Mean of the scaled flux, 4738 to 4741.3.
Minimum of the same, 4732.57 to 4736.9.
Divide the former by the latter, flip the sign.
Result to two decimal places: -0.99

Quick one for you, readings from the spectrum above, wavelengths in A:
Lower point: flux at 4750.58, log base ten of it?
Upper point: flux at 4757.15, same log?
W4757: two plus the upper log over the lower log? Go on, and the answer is 3.03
